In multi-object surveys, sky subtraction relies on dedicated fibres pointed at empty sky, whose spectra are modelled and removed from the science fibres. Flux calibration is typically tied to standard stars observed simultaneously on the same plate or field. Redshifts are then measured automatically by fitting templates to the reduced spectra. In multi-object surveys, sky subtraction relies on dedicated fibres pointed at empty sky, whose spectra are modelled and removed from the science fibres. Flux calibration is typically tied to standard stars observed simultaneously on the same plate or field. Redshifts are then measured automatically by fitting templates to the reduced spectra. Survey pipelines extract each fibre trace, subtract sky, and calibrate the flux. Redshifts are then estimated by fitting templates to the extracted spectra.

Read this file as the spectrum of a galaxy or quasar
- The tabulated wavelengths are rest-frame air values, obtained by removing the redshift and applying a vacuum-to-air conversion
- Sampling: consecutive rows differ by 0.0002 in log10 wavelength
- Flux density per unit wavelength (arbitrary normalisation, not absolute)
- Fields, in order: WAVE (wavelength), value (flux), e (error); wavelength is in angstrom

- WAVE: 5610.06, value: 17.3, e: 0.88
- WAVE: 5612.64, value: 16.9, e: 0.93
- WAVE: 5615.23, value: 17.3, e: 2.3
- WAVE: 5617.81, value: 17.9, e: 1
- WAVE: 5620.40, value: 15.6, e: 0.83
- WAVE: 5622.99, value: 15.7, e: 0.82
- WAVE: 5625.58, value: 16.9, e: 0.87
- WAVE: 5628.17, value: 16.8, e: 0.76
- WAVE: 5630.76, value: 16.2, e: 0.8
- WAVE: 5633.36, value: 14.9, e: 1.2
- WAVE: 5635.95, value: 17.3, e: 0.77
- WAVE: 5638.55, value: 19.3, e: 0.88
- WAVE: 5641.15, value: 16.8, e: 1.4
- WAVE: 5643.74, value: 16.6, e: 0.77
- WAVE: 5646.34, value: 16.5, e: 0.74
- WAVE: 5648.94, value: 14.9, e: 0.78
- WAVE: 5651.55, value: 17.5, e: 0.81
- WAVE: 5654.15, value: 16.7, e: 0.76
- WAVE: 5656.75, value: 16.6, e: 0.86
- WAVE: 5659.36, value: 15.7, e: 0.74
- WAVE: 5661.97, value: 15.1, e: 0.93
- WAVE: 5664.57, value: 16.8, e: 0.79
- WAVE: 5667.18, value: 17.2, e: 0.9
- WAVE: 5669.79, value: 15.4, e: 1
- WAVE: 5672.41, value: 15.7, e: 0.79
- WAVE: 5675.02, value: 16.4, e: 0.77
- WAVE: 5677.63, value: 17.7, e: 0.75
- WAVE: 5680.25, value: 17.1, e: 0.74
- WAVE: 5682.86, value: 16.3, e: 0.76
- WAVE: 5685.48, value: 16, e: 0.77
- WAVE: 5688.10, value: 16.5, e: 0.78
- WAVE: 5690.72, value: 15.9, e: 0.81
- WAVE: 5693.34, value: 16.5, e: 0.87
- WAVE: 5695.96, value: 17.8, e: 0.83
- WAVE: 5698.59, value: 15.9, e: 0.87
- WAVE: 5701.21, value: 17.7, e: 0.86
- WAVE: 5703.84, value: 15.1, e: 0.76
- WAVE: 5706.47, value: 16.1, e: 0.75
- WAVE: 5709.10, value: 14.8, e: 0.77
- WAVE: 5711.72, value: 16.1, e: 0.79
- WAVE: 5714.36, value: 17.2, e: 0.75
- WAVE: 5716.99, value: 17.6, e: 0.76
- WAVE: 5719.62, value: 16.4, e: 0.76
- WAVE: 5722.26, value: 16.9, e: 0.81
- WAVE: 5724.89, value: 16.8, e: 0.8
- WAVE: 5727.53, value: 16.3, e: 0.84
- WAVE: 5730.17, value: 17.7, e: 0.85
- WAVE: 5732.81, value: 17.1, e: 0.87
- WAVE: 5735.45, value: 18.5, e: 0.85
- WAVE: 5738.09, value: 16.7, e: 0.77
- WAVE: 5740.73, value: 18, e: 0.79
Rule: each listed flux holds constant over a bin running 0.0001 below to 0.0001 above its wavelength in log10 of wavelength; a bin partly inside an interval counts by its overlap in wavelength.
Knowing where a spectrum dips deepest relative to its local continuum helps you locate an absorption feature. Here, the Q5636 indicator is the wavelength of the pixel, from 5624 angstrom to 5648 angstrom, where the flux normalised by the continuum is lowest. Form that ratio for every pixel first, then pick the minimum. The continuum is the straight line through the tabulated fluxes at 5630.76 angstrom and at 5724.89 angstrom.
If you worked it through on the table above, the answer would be 5633.36 angstrom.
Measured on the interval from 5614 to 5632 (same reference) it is 5620.40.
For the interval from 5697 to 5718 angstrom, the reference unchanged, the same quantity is 5709.10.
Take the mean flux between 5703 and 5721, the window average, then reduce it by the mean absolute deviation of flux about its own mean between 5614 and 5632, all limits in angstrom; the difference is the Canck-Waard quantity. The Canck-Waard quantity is 15.5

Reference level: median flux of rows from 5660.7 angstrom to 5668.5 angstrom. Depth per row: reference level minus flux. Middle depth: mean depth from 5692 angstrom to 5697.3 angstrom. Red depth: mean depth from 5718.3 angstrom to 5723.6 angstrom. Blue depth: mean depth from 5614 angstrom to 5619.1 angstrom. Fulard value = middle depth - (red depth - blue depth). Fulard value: -1.3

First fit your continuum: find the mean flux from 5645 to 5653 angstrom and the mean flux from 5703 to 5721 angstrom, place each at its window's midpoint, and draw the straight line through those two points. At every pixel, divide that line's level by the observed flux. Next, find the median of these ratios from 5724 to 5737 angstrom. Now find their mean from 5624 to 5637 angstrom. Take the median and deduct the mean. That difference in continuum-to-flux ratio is -0.053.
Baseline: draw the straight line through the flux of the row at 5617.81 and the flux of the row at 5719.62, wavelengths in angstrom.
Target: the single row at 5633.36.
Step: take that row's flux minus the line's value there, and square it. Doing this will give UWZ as 7.7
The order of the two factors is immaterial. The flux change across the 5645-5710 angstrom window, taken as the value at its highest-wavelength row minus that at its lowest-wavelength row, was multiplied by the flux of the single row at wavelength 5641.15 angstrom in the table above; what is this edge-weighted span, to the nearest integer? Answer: -29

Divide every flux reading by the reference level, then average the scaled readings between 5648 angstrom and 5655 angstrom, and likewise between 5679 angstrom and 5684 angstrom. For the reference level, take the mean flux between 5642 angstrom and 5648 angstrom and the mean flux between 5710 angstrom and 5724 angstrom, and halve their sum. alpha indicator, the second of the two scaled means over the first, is 1.020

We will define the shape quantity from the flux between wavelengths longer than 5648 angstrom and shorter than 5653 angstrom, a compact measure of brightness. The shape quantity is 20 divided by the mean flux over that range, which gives 1.23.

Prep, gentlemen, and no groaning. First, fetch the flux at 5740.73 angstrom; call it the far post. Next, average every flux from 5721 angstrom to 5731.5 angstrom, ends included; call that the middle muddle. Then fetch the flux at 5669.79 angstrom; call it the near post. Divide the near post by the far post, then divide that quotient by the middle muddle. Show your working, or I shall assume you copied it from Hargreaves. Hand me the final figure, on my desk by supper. 0.0505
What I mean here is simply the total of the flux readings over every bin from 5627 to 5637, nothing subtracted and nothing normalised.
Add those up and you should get 65.2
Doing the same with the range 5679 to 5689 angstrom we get 65.9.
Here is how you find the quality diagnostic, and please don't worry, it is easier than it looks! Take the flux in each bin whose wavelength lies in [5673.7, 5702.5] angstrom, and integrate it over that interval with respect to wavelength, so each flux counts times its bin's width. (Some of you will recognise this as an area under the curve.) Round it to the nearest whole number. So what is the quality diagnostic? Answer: 481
